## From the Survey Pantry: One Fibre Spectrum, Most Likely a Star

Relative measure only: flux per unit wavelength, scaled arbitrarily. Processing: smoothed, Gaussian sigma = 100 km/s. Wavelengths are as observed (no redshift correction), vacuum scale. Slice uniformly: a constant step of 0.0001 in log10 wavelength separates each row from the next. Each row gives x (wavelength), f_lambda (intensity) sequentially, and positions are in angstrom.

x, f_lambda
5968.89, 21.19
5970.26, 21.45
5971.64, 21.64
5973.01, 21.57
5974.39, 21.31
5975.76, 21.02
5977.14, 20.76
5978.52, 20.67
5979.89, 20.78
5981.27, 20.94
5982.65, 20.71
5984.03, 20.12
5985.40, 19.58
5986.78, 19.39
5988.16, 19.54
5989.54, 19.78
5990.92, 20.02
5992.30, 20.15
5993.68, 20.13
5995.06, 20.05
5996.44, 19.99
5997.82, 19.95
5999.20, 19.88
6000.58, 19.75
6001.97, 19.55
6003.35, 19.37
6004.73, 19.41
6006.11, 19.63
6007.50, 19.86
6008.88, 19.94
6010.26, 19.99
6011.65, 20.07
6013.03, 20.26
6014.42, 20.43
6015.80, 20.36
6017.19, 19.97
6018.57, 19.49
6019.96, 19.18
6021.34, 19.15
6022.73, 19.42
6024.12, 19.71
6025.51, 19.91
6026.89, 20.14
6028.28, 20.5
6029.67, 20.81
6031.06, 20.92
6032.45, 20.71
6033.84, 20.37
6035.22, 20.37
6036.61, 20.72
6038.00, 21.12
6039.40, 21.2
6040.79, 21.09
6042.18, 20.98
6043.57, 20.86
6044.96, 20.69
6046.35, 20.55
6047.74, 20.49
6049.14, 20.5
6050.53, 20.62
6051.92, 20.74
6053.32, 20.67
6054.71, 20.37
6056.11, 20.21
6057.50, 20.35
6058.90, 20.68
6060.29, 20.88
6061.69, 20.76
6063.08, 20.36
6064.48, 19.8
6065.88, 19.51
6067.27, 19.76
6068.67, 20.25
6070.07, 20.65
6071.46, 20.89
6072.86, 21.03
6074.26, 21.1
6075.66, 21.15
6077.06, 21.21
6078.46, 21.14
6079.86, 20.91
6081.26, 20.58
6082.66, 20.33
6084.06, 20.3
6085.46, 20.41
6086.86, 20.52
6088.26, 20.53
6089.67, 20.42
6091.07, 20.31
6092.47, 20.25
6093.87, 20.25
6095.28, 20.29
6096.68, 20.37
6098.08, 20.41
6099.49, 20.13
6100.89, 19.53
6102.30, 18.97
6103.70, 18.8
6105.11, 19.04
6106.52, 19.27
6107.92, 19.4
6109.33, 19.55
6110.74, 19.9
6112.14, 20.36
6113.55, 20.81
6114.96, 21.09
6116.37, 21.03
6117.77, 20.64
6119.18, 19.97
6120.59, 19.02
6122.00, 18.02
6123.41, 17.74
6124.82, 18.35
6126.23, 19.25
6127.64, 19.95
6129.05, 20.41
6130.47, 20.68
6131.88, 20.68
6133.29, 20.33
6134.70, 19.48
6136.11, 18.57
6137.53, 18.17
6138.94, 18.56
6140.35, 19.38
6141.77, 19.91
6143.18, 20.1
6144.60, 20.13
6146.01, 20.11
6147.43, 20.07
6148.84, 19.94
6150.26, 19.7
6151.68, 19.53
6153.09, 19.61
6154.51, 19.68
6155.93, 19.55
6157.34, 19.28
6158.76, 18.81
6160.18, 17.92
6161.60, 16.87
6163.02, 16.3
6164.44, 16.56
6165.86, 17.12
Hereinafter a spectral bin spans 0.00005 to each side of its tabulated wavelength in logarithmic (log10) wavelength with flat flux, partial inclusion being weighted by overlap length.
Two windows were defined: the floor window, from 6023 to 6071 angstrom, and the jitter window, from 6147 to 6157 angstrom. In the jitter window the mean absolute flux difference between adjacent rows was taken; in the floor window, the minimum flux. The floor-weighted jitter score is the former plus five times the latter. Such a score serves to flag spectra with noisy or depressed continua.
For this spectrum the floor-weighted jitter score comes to 97.7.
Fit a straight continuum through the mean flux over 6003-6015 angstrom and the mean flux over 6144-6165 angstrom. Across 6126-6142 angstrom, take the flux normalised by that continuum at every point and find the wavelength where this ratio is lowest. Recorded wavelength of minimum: 6137.53 angstrom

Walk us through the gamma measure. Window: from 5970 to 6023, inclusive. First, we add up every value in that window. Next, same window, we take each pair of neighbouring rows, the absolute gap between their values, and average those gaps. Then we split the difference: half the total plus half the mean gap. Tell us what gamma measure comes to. 393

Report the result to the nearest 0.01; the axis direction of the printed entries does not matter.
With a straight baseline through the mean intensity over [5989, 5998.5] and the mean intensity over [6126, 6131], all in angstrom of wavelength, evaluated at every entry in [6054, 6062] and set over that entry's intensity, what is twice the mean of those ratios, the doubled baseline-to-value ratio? 1.95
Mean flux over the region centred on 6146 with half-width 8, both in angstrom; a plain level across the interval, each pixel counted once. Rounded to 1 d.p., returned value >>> 19.7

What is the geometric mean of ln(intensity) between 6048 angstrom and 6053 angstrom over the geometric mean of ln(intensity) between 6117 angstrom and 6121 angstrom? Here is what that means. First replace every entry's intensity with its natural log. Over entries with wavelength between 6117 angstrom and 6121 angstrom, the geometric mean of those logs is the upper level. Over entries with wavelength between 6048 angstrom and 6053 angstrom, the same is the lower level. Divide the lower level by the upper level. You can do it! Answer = 1.01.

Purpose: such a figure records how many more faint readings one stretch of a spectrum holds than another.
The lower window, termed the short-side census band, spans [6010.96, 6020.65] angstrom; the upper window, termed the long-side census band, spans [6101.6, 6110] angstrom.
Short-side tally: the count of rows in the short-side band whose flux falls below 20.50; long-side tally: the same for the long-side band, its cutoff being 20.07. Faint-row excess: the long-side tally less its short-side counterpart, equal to -1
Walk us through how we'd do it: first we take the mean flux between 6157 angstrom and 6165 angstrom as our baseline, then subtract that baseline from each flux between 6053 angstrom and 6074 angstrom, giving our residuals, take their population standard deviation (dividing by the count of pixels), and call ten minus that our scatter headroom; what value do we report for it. 9.57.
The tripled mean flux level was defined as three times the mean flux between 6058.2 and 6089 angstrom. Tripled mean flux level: 62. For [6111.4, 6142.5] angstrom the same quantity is 59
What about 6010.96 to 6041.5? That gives 61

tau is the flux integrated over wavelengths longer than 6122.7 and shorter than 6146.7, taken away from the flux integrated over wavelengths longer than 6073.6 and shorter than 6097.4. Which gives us 22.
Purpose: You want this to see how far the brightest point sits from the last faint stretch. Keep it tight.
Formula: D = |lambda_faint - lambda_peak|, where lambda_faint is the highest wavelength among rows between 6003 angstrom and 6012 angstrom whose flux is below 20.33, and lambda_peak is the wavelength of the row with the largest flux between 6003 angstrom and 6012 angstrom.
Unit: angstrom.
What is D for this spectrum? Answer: 0.0 angstrom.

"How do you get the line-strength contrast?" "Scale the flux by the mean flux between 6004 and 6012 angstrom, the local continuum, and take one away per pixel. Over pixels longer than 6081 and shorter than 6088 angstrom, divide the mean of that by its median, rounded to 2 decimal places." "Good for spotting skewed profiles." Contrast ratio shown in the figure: 1.03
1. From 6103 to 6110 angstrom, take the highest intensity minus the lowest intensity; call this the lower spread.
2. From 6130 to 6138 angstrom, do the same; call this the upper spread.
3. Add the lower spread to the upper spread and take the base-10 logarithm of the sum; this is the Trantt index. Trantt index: 0.51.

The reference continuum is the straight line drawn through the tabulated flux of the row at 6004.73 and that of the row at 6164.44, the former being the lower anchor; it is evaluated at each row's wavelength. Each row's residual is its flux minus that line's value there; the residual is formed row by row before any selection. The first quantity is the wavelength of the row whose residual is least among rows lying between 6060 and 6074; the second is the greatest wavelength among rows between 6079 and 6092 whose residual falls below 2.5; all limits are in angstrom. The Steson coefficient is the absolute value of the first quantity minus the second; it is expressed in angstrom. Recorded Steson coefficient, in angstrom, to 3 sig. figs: 25.2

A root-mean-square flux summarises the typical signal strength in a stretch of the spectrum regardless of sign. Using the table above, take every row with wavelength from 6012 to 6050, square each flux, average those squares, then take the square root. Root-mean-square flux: 20.4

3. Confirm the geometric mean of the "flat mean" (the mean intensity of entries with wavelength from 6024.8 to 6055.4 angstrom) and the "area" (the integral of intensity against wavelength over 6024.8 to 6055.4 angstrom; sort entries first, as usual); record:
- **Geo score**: 114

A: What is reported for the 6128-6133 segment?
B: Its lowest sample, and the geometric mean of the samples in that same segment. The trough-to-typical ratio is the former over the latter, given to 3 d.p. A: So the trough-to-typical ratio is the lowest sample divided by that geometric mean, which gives 0.991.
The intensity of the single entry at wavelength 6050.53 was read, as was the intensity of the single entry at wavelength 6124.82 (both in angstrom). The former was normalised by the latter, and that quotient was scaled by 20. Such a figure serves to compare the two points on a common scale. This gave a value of 22.5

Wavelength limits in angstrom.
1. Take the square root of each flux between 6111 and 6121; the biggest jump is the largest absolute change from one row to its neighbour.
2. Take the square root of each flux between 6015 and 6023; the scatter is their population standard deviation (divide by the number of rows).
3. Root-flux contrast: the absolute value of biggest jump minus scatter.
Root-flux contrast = 0.06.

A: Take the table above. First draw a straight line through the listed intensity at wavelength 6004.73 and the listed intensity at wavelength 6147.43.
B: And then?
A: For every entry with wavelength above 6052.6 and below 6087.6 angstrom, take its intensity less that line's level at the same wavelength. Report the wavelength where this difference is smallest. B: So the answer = 6065.88 angstrom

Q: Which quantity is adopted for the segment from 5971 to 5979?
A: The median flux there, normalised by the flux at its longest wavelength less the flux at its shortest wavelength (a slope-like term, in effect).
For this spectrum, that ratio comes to -22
